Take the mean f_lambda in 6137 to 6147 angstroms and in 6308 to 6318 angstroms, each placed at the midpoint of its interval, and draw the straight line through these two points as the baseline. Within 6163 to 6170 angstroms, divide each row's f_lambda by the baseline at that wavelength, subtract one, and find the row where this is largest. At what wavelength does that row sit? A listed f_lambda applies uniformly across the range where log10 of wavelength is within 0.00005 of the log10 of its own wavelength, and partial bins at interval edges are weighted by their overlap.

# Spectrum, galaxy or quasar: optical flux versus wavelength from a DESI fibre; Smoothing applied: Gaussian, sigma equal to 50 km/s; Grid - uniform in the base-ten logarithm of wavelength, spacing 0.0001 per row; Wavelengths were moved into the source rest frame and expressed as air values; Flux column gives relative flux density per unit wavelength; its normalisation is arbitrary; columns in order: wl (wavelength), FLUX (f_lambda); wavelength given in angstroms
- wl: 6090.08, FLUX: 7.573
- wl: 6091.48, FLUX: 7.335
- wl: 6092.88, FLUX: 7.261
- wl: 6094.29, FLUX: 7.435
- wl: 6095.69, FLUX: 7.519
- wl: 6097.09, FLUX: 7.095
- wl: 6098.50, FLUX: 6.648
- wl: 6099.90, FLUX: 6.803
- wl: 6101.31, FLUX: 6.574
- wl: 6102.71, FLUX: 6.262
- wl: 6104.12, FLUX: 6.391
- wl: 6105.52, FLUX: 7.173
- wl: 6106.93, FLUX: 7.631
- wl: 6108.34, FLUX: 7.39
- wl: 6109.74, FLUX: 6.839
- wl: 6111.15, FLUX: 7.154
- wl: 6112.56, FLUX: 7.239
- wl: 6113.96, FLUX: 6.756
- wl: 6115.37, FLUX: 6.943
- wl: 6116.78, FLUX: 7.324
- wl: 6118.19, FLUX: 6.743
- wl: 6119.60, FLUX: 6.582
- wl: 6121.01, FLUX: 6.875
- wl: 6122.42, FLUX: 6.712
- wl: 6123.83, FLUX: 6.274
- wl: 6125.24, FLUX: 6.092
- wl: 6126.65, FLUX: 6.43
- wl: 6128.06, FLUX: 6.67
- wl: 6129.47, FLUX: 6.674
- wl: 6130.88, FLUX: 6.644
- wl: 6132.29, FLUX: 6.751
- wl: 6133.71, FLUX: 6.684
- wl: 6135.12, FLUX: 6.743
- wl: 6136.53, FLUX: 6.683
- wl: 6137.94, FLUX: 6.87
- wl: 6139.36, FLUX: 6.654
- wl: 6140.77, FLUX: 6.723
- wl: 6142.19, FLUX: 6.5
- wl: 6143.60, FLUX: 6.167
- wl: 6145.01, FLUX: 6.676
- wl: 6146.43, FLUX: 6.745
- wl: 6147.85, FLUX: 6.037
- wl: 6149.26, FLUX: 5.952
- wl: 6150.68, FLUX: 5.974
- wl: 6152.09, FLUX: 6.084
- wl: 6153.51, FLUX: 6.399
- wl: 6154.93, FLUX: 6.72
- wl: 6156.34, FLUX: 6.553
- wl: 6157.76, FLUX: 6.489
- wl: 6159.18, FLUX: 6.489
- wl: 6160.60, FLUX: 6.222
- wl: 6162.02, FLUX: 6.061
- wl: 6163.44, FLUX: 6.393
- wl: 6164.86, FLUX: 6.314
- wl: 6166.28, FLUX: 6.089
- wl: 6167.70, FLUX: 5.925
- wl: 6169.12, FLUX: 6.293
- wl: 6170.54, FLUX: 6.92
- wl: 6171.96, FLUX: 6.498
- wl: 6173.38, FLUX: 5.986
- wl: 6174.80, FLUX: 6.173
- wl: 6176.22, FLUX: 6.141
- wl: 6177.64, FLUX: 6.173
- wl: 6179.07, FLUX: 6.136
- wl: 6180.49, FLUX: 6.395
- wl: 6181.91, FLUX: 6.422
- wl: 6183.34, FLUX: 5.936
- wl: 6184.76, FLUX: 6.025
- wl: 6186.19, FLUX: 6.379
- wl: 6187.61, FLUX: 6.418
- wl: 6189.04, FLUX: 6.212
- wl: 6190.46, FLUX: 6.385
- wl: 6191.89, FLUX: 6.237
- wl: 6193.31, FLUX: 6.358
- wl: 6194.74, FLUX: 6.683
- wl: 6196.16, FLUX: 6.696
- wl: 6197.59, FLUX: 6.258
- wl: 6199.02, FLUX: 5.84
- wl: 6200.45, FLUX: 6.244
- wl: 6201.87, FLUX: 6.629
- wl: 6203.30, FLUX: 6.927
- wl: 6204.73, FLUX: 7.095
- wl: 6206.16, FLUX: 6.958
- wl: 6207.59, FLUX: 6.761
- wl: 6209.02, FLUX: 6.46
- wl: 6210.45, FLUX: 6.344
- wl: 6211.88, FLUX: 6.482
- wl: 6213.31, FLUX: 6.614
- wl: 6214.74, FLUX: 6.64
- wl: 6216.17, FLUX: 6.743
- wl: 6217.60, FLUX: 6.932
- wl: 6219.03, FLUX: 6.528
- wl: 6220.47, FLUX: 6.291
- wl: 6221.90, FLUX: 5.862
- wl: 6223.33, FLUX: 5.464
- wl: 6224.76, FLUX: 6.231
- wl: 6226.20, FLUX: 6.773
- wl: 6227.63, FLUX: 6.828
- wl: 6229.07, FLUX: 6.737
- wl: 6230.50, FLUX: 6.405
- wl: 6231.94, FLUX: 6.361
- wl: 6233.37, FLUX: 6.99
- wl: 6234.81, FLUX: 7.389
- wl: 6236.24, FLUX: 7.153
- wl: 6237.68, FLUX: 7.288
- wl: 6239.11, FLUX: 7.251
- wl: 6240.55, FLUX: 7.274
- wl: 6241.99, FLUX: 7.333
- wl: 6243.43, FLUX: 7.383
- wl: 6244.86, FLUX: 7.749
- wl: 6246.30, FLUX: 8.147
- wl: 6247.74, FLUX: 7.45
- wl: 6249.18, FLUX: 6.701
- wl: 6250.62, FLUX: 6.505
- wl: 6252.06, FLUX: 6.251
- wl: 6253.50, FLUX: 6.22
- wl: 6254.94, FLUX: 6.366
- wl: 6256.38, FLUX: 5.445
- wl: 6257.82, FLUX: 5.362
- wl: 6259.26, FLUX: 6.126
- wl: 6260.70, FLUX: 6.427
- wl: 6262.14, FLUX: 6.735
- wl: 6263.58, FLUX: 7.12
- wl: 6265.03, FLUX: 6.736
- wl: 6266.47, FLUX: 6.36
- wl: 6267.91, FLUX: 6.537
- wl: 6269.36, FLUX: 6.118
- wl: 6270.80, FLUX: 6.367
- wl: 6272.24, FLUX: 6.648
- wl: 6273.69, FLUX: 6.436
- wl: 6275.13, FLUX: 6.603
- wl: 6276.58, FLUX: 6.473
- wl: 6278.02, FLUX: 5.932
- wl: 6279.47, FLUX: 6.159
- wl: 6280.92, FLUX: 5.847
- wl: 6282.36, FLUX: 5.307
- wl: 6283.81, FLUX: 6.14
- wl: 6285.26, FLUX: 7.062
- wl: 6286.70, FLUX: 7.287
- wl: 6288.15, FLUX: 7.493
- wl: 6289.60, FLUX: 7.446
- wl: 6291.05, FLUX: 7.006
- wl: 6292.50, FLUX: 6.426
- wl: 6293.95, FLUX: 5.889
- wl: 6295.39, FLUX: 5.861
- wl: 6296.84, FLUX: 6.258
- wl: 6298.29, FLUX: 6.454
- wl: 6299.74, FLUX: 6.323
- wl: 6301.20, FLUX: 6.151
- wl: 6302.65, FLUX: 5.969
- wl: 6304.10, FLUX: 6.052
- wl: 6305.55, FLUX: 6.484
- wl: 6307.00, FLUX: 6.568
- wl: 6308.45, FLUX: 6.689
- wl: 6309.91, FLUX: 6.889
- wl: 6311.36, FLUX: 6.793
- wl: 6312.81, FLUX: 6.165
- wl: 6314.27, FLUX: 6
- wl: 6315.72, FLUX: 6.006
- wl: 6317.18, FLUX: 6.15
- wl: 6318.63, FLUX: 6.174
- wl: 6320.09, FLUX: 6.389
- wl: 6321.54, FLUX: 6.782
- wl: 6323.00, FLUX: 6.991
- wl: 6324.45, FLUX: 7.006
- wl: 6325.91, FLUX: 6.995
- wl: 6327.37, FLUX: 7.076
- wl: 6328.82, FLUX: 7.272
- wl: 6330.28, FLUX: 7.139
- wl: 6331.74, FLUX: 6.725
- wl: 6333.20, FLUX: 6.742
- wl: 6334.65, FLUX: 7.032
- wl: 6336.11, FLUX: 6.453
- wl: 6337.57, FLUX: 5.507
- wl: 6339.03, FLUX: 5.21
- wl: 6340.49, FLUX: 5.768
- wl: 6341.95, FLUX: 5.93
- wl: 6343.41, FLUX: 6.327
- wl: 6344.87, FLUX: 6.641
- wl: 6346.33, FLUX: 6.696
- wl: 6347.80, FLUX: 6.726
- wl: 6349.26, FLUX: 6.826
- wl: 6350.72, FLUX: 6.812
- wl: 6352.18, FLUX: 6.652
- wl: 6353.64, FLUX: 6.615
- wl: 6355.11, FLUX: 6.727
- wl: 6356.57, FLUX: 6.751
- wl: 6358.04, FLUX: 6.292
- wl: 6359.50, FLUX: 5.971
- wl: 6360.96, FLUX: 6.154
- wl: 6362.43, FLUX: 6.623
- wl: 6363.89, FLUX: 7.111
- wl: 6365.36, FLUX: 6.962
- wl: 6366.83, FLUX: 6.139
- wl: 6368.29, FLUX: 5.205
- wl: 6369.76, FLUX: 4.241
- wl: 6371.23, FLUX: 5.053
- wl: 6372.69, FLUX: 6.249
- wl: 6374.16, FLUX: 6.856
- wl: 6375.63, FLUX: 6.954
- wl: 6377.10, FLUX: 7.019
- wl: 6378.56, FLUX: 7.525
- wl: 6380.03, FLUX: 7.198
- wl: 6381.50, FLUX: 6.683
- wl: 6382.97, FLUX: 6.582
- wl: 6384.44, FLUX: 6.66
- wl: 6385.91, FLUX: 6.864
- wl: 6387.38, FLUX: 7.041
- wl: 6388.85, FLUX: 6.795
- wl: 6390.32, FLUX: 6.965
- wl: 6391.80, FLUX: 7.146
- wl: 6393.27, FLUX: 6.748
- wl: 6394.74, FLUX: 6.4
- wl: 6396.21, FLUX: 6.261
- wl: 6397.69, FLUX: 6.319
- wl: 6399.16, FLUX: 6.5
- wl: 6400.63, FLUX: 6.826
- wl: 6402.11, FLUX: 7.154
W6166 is 6163.44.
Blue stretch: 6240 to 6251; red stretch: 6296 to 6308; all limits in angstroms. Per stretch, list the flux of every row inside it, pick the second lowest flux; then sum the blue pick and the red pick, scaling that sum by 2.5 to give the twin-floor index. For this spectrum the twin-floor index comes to 31.9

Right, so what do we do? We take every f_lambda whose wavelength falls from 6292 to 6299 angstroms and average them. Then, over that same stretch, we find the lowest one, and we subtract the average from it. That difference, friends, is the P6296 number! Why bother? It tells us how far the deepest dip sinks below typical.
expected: -0.32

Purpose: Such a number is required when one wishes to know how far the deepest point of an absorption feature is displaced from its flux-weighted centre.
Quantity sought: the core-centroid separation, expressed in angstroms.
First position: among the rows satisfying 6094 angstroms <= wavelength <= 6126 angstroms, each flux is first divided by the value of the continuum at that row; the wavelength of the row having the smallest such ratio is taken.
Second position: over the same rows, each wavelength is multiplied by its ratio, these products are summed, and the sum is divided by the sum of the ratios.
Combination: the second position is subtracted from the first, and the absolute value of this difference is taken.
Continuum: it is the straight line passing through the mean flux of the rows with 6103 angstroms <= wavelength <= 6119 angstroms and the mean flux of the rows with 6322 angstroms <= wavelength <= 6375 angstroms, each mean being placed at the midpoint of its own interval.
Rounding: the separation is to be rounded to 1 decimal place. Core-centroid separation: 15.7 angstroms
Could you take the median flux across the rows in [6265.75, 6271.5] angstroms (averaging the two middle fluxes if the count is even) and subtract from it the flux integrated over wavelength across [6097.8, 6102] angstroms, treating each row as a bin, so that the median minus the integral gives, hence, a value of -22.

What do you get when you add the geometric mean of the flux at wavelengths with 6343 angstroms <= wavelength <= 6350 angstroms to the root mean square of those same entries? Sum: 13.3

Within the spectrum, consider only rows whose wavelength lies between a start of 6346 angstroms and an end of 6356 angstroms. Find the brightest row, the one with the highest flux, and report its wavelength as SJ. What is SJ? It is 6349.26 angstroms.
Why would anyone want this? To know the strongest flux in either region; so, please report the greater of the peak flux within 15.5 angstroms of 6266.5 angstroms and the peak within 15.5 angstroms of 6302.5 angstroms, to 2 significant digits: 7.5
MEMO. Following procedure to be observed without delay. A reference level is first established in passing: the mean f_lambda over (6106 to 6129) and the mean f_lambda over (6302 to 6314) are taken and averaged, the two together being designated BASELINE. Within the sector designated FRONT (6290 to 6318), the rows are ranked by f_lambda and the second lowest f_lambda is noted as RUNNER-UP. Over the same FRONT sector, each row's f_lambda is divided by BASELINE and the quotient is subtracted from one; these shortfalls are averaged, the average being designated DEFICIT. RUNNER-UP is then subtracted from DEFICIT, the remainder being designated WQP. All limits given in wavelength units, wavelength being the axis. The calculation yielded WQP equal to -5.84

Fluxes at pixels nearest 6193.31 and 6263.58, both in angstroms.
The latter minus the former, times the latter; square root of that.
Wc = 2.3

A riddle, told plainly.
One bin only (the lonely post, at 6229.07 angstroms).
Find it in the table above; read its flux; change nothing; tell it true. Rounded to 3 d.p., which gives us 6.737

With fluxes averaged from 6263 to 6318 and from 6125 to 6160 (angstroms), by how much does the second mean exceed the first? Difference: 0.1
